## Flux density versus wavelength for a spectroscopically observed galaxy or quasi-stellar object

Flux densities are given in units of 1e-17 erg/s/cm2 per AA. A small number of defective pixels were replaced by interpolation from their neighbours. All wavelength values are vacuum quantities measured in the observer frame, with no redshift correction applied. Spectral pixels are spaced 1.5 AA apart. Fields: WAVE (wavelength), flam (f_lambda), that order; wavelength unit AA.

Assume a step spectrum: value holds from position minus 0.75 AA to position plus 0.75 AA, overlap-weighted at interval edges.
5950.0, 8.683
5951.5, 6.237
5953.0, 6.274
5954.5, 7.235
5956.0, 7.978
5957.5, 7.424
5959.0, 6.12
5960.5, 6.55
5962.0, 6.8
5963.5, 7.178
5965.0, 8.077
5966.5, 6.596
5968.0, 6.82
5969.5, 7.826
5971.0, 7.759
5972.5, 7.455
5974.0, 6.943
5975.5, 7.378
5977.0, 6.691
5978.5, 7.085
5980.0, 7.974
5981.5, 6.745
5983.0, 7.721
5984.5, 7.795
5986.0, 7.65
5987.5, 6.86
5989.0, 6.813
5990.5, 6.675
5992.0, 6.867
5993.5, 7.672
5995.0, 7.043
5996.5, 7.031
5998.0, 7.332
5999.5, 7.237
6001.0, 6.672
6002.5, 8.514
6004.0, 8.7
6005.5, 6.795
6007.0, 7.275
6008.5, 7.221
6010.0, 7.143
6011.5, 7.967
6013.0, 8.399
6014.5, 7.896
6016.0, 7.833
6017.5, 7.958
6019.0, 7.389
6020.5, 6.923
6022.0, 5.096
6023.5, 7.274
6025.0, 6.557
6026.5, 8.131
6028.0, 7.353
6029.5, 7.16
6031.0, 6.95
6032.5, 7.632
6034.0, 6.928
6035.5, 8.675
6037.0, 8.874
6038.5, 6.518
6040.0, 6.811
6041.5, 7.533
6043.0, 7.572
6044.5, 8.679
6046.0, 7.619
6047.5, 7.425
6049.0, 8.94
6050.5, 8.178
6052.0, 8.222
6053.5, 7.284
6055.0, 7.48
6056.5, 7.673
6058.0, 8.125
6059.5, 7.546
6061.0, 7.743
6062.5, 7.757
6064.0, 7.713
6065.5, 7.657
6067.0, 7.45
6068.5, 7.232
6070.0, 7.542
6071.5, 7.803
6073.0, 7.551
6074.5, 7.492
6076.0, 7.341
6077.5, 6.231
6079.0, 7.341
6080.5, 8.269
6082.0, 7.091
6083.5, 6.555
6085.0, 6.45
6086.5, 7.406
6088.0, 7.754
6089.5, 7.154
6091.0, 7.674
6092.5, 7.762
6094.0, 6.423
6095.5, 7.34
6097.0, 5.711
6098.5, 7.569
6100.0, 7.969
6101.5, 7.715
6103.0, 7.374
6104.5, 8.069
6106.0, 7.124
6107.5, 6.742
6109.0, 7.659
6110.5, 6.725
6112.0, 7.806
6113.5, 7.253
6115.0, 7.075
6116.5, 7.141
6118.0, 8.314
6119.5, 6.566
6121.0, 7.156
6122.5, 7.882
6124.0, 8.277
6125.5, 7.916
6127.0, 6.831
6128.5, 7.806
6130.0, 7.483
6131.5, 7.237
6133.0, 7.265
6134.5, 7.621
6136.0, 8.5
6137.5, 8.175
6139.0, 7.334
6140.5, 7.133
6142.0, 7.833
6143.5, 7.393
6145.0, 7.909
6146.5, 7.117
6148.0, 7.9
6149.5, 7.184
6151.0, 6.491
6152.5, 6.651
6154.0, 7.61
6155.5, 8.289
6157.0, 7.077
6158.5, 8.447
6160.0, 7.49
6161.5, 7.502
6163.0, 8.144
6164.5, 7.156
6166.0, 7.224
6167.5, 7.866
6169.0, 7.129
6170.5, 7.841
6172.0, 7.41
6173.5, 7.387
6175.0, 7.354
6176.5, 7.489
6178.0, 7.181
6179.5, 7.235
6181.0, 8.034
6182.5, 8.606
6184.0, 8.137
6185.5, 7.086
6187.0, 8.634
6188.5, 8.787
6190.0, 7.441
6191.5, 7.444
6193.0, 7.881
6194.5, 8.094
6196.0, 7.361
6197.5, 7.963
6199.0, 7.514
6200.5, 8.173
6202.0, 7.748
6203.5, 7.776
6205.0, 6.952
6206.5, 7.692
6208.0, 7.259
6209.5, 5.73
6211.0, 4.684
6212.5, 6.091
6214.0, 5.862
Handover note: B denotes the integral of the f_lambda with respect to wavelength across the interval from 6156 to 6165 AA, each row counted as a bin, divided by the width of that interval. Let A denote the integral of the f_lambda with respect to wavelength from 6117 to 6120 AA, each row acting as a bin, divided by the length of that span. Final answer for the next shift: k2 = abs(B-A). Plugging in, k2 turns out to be 0.18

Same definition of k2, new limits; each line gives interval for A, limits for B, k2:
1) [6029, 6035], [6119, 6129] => 0.28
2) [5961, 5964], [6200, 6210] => 0.42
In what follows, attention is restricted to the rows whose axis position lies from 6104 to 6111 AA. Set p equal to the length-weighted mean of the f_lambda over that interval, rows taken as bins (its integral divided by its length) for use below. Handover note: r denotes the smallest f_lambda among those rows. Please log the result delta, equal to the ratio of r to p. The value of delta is 0.927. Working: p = 7.3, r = 6.725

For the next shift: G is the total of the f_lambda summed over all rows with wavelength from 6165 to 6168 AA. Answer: 15.1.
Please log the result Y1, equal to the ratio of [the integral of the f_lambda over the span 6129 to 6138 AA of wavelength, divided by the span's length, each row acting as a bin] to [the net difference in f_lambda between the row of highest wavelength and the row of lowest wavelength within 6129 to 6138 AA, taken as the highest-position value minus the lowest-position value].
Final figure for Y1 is 11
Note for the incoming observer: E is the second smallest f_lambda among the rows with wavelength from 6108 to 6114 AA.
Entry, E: 7.253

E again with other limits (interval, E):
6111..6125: 7.075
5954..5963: 6.55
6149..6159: 6.651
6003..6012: 7.143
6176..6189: 7.181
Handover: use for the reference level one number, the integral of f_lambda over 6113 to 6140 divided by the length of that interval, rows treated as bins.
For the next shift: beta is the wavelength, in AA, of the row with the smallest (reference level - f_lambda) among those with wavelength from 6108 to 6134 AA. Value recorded 6118.0 AA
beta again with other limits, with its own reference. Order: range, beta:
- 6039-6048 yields 6044.5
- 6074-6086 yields 6080.5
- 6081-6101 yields 6100.0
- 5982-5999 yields 5984.5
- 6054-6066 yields 6058.0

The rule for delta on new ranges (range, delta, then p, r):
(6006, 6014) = 0.942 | 7.6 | 7.143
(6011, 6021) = 0.890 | 7.8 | 6.923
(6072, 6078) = 0.863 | 7.2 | 6.231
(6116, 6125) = 0.867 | 7.6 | 6.566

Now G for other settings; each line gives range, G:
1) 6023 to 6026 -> 13.8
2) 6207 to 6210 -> 13.0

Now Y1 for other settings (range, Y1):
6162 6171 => -25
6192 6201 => 27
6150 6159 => 4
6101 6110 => -132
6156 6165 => 97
